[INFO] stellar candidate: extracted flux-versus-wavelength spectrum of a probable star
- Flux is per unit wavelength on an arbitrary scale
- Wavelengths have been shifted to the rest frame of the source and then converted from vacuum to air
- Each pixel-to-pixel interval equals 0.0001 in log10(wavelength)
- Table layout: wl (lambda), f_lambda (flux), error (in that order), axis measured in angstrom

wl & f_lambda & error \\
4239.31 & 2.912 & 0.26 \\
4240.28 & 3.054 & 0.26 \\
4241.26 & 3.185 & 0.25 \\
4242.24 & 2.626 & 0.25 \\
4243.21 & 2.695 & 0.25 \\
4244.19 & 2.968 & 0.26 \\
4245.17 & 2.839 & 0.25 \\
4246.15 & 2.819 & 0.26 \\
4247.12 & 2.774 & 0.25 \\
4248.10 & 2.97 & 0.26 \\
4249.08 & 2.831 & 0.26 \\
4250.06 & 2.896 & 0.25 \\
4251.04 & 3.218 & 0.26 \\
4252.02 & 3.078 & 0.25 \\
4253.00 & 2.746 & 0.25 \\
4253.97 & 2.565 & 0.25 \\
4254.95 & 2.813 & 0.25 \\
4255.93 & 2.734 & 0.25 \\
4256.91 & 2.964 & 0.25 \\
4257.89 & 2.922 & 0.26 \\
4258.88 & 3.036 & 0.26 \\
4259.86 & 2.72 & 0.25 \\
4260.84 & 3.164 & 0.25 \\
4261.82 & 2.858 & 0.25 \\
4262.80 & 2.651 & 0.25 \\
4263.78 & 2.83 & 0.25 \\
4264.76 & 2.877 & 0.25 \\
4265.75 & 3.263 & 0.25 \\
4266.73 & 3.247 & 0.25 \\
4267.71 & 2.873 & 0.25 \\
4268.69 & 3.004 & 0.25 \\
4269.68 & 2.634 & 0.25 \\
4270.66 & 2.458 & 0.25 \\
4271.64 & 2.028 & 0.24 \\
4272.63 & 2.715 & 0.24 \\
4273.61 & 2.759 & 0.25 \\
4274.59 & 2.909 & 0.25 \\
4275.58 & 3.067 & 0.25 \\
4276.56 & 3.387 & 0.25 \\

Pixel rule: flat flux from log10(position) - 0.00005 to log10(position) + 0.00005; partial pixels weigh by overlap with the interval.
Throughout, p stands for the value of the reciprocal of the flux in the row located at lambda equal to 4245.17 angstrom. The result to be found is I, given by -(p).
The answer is -0.352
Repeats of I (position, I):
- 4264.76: -0.348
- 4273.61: -0.362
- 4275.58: -0.326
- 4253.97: -0.390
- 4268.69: -0.333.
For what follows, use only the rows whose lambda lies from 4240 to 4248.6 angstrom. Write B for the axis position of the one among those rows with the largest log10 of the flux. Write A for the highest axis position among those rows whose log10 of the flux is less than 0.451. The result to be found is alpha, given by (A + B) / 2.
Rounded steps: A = 4247.12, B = 4241.26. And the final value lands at 4244.2 angstrom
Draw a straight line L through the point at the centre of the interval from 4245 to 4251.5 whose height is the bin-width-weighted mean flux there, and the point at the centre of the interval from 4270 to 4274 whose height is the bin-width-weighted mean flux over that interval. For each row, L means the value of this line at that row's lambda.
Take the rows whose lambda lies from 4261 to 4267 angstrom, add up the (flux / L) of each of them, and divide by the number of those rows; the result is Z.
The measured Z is 1.13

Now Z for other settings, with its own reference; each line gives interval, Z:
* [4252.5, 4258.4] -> 1.00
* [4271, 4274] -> 1.01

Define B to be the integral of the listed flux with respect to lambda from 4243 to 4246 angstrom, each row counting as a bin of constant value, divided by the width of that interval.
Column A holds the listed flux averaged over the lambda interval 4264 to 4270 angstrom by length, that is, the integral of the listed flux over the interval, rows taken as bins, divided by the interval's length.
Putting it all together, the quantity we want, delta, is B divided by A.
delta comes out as 0.95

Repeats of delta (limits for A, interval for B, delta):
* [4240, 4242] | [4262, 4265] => 0.91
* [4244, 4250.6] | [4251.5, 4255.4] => 0.98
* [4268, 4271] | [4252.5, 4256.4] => 1.00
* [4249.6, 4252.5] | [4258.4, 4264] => 0.94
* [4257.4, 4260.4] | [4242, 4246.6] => 0.97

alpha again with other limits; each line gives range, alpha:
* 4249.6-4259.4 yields 4253.5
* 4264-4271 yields 4268.2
